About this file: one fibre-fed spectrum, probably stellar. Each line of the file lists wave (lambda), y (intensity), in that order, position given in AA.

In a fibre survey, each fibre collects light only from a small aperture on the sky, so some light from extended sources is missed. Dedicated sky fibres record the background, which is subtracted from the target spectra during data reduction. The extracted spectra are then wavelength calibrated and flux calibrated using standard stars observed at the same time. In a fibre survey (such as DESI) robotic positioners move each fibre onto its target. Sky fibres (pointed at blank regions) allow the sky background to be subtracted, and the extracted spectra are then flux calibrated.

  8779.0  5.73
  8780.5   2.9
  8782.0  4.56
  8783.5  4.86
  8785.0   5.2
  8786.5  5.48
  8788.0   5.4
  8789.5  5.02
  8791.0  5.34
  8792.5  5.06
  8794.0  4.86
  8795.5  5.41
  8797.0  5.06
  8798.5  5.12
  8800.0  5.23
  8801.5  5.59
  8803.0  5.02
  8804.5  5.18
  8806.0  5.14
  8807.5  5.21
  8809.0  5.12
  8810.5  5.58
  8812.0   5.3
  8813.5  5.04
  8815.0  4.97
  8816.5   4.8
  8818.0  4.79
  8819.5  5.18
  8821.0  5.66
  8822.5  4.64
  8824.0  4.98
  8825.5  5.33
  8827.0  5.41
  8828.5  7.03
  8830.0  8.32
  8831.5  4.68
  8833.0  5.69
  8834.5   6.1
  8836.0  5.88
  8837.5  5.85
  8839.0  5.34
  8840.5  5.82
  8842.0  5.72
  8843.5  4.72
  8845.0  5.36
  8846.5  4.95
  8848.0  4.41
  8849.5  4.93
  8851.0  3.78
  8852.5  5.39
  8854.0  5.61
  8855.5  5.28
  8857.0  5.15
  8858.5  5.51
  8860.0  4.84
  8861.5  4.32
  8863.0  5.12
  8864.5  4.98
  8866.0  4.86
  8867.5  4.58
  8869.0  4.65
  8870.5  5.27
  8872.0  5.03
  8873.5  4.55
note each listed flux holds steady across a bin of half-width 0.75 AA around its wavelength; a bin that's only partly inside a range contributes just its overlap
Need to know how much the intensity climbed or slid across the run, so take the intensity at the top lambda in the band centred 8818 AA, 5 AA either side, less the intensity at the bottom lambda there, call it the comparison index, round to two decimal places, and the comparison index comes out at -0.40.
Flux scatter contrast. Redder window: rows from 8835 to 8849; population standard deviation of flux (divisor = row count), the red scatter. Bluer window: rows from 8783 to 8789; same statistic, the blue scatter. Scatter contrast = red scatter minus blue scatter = 0.27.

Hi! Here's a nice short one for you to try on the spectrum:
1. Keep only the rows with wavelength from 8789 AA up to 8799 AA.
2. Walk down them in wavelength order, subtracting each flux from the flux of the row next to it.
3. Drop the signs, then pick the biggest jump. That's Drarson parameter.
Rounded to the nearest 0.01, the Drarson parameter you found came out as 0.55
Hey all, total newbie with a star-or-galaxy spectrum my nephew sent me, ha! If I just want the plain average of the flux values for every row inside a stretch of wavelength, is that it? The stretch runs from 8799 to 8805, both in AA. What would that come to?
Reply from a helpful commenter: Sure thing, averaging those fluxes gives 5.25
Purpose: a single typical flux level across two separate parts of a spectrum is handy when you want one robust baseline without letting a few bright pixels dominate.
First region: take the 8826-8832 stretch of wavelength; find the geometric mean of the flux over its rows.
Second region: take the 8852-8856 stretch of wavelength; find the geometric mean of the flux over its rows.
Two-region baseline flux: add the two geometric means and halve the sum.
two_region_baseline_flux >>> 5.81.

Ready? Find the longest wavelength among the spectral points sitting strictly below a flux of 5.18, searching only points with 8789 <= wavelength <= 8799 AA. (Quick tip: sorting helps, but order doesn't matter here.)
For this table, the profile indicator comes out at 8798.5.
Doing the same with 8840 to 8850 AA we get 8849.5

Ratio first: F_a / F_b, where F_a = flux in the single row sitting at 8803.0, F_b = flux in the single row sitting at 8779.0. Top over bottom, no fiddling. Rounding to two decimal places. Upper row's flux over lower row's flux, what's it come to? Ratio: 0.88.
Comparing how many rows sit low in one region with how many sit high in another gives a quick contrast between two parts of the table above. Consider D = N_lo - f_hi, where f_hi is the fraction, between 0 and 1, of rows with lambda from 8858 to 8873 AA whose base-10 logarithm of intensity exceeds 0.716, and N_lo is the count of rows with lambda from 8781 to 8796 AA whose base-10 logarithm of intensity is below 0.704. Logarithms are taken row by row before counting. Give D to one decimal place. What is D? 3.8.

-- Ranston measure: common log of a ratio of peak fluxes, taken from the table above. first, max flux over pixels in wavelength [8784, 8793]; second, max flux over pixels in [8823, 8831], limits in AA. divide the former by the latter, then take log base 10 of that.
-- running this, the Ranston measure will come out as -0.18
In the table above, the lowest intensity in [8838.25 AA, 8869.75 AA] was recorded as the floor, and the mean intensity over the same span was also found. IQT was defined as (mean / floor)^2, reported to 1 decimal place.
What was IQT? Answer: 1.8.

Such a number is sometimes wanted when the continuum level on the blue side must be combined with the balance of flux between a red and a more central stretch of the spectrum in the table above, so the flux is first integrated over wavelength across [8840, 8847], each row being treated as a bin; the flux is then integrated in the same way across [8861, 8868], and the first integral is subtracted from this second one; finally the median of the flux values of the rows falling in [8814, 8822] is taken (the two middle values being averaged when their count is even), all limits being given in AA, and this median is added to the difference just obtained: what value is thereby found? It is 1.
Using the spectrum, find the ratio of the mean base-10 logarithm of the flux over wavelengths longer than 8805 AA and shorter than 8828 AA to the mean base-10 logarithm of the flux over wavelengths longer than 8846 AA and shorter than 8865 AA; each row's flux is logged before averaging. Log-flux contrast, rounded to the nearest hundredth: 1.03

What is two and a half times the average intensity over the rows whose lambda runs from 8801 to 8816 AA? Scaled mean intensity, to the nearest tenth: 13.0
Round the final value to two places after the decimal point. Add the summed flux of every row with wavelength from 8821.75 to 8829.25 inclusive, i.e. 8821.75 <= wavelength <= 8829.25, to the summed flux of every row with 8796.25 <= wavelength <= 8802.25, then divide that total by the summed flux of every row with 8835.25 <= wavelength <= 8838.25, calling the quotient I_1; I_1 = 4.13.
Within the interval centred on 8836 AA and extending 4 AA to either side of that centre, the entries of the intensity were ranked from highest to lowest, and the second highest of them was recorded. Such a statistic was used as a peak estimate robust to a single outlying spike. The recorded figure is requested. 5.88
